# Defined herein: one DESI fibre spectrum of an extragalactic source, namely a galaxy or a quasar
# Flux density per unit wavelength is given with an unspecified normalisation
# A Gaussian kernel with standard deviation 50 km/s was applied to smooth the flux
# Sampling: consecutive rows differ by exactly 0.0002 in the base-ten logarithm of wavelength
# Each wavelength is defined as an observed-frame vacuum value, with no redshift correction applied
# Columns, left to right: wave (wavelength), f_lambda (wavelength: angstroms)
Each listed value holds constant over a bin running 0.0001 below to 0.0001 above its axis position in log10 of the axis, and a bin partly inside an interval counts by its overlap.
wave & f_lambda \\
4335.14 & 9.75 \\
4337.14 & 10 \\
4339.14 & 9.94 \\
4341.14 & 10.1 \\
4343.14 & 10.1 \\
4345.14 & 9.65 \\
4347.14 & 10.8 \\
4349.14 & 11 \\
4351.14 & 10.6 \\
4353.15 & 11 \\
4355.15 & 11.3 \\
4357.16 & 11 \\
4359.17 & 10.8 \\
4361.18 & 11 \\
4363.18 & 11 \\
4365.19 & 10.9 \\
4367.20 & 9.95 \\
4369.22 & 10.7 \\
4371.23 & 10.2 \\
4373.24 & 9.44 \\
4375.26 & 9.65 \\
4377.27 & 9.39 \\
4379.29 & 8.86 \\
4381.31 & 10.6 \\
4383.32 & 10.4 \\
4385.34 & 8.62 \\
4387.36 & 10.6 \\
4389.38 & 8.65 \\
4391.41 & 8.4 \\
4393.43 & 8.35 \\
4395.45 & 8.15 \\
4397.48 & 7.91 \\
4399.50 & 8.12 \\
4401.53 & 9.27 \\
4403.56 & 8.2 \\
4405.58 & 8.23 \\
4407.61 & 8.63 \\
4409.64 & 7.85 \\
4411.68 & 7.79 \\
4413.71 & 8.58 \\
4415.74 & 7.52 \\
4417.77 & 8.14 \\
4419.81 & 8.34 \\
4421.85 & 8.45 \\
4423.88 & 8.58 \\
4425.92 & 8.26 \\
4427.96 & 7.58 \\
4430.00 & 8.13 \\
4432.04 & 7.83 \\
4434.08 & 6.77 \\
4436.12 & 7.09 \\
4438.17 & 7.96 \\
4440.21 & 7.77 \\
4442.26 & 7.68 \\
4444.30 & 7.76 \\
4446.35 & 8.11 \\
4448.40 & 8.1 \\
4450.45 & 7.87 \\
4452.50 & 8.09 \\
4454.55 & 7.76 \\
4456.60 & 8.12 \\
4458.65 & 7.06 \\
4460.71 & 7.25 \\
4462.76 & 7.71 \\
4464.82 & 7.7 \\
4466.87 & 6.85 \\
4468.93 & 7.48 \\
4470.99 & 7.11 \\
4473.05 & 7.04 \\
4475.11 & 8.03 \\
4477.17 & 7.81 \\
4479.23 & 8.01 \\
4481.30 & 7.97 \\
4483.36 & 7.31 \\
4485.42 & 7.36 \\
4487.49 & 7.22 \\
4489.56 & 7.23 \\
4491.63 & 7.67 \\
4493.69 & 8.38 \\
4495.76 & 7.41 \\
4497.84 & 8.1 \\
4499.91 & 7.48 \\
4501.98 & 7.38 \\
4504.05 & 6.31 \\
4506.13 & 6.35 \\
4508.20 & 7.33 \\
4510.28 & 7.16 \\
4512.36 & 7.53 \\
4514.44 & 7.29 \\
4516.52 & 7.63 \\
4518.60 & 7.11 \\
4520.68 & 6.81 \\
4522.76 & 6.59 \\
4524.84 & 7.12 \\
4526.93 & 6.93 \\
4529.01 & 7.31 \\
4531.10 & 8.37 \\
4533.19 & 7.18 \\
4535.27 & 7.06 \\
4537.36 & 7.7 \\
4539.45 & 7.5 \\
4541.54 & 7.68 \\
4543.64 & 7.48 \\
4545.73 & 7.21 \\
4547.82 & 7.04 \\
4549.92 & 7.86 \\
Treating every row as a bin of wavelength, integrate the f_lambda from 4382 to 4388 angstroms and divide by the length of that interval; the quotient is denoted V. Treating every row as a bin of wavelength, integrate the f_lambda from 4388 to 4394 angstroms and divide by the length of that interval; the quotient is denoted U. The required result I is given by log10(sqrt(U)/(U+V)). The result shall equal -0.799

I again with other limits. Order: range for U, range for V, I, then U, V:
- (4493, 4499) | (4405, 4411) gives -0.758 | 7.9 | 8.2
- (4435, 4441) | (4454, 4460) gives -0.742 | 7.6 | 7.6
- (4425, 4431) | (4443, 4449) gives -0.752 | 8.0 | 8.0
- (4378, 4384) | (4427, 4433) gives -0.751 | 9.9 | 7.8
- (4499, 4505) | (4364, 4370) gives -0.820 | 7.1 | 10.5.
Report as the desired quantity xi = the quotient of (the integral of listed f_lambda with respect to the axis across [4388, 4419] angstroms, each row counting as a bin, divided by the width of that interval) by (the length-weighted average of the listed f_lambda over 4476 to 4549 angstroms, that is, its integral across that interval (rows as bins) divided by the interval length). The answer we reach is 1.12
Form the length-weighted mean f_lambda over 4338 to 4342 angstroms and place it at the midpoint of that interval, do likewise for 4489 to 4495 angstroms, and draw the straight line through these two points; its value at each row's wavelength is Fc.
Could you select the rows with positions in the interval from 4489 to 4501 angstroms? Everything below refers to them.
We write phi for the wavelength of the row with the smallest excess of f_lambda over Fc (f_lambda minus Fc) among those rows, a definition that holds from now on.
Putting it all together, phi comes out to 4489.56 angstroms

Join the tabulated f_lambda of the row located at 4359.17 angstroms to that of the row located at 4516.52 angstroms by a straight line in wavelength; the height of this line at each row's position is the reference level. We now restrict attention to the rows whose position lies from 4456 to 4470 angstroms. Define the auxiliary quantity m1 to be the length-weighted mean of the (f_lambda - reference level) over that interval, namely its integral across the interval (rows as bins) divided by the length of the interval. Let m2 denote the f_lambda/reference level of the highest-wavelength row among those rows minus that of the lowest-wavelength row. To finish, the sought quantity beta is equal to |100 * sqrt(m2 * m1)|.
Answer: 24.7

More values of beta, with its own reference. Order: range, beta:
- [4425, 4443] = 22.8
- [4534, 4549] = 9.1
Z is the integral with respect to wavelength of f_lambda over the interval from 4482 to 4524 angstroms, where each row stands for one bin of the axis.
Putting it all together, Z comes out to 306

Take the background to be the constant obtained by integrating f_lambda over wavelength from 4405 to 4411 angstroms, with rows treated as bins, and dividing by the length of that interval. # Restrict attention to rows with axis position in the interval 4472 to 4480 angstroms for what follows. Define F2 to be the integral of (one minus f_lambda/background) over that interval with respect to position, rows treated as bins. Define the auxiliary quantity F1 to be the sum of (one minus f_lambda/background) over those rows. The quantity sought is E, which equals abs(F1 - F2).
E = 0.2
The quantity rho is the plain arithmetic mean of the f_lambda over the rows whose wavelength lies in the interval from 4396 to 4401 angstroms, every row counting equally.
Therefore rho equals 8.0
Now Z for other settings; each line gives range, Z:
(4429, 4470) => 314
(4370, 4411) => 368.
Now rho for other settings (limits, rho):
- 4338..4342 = 10.0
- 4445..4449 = 8.1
